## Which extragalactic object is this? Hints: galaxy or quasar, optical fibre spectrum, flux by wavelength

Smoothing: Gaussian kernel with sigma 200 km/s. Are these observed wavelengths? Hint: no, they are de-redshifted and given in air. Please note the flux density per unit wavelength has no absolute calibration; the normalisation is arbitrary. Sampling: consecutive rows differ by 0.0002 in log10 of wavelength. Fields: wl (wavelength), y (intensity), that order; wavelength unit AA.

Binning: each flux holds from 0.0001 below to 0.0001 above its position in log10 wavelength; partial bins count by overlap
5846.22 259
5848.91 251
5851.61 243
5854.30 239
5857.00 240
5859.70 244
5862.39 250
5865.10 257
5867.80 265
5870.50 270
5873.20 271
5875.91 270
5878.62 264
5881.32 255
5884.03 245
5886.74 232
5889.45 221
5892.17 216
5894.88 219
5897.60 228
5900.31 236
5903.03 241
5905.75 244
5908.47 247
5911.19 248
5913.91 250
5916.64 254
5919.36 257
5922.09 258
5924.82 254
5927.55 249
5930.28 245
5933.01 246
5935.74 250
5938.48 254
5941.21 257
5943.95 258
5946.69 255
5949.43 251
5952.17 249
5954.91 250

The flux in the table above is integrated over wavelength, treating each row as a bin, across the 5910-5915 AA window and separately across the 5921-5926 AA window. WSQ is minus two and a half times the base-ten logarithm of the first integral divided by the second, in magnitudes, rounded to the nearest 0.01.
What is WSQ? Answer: 0.03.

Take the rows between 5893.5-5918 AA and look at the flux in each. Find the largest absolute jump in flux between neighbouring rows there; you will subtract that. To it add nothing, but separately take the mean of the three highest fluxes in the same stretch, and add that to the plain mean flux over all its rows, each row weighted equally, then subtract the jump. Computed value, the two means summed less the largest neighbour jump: 482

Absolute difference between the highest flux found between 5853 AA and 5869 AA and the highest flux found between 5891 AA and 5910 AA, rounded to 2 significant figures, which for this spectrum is 18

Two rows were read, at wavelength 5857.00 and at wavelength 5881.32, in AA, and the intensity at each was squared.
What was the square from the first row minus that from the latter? -7425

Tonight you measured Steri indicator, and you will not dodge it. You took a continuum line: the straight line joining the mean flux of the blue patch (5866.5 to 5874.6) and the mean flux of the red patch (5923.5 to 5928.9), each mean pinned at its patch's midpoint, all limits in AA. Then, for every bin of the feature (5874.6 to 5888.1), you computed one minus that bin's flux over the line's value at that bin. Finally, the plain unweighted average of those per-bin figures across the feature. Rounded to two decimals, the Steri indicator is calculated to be 0.05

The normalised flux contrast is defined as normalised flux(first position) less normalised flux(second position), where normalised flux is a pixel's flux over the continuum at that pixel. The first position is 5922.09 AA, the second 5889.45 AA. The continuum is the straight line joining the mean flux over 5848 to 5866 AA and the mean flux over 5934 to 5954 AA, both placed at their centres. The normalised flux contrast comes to 0.14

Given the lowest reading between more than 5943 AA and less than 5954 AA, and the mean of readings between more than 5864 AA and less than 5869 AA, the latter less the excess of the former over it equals 273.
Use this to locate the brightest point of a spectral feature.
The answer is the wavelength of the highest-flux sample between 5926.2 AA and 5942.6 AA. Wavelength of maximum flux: 5941.21 AA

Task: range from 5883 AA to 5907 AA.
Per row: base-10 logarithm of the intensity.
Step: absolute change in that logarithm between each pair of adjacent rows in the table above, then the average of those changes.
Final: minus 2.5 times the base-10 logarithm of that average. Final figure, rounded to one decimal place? 4.7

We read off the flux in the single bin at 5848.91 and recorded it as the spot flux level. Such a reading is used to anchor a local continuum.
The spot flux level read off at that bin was 251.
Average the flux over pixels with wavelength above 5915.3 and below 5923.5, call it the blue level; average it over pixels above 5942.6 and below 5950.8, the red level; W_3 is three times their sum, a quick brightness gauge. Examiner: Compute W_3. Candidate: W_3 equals 1533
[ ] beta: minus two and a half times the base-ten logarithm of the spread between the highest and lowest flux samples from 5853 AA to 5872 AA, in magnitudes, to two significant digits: -3.7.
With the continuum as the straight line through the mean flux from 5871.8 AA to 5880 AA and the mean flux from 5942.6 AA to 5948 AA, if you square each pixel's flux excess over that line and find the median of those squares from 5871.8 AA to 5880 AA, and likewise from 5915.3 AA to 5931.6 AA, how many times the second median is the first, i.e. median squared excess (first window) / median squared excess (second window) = 0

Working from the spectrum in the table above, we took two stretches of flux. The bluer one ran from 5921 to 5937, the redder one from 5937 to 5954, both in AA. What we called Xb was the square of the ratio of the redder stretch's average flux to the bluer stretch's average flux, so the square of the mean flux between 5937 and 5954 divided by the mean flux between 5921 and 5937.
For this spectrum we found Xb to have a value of 1.03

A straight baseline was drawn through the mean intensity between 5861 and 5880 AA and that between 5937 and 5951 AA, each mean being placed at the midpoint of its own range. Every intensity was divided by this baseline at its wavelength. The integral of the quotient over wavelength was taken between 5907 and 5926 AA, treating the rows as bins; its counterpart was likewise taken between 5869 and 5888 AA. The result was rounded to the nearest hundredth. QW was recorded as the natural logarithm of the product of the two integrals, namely 5.85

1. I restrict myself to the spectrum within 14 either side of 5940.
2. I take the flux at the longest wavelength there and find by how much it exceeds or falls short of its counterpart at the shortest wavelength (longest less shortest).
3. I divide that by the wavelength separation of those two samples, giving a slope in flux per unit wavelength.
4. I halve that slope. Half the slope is 0.0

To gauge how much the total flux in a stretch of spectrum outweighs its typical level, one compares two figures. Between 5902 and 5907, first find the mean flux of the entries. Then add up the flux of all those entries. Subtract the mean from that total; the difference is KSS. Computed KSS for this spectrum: 242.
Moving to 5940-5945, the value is 258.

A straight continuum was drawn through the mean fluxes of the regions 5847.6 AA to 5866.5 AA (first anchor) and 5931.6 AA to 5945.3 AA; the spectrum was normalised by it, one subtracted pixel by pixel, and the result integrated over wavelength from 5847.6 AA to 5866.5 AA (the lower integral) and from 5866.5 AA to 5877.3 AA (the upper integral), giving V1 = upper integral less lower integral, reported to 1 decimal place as 0.9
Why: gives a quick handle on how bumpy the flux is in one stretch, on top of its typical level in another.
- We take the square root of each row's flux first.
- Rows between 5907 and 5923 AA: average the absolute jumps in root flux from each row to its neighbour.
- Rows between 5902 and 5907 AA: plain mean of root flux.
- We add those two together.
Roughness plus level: 15.6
